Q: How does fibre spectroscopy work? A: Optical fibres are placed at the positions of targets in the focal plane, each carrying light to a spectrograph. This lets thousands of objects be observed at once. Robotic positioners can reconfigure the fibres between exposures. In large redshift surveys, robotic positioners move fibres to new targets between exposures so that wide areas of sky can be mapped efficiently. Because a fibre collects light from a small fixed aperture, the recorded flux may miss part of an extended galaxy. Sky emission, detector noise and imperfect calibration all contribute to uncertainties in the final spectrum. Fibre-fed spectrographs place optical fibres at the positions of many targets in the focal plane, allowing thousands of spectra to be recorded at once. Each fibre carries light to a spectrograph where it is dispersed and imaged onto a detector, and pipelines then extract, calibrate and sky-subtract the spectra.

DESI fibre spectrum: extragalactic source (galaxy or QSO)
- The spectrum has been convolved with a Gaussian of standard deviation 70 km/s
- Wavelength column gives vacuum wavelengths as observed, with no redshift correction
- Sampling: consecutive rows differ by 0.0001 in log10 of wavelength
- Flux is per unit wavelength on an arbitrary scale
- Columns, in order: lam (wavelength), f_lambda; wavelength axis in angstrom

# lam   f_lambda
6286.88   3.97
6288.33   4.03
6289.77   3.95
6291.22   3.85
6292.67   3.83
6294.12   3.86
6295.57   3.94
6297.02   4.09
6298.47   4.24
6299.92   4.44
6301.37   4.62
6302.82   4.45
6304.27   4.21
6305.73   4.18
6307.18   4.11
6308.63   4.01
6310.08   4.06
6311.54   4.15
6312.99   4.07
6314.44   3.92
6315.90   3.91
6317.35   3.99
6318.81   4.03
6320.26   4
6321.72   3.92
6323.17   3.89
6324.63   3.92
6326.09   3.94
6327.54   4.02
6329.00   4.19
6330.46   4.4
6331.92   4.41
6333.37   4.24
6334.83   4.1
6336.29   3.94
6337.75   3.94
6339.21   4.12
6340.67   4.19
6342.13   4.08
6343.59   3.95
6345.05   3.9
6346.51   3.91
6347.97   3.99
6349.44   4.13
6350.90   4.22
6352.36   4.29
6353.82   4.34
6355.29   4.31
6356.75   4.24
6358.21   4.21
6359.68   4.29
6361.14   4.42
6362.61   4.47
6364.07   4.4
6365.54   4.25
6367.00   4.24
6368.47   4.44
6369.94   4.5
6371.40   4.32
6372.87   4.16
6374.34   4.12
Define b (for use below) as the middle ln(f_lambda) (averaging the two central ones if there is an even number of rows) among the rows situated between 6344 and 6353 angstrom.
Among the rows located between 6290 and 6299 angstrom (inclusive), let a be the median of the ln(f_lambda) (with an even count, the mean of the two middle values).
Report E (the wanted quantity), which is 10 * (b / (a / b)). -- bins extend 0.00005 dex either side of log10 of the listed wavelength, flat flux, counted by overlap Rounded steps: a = 1.361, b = 1.40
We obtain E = 14.42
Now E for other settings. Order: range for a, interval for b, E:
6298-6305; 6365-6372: 14.36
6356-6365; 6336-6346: 12.85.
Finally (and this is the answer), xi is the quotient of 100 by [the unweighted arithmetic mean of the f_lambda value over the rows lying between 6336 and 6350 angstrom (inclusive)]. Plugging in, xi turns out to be 24.9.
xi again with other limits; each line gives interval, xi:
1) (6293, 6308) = 23.7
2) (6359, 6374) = 23.0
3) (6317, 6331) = 24.8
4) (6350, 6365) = 23.2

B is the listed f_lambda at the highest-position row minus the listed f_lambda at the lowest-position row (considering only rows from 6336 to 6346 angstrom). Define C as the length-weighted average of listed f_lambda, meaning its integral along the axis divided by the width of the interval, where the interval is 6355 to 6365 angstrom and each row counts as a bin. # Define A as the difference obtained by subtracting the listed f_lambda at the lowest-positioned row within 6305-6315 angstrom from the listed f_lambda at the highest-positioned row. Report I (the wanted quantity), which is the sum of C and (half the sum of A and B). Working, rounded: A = -0.260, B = -0.04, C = 4.33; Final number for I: 4.18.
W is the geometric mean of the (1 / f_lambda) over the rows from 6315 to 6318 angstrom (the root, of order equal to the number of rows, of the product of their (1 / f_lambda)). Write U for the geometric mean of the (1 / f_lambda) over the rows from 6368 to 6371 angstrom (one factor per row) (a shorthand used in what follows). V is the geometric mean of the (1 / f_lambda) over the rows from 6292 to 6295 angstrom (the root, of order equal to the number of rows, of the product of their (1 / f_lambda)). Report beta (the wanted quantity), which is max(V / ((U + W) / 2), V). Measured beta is 1.09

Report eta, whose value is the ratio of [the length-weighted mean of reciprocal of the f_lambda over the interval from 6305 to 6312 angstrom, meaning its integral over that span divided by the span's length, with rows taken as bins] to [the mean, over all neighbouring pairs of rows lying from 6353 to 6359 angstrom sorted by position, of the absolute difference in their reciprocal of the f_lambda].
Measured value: 103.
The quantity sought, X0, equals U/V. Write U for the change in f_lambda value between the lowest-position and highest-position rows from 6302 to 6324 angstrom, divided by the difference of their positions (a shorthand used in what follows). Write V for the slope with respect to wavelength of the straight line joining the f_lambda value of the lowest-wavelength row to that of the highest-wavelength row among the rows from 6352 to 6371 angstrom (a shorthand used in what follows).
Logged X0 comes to -2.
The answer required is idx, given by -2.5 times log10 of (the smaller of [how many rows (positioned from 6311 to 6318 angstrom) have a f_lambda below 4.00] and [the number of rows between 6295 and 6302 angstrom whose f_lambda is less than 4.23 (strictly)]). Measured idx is -0.8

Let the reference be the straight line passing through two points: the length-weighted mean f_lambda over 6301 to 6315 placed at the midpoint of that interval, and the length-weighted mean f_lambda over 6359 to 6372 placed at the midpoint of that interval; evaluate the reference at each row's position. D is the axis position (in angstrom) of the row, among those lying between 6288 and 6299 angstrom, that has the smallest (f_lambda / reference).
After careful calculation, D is 6292.67 angstrom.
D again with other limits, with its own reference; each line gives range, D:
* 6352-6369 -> 6358.21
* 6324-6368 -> 6345.05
